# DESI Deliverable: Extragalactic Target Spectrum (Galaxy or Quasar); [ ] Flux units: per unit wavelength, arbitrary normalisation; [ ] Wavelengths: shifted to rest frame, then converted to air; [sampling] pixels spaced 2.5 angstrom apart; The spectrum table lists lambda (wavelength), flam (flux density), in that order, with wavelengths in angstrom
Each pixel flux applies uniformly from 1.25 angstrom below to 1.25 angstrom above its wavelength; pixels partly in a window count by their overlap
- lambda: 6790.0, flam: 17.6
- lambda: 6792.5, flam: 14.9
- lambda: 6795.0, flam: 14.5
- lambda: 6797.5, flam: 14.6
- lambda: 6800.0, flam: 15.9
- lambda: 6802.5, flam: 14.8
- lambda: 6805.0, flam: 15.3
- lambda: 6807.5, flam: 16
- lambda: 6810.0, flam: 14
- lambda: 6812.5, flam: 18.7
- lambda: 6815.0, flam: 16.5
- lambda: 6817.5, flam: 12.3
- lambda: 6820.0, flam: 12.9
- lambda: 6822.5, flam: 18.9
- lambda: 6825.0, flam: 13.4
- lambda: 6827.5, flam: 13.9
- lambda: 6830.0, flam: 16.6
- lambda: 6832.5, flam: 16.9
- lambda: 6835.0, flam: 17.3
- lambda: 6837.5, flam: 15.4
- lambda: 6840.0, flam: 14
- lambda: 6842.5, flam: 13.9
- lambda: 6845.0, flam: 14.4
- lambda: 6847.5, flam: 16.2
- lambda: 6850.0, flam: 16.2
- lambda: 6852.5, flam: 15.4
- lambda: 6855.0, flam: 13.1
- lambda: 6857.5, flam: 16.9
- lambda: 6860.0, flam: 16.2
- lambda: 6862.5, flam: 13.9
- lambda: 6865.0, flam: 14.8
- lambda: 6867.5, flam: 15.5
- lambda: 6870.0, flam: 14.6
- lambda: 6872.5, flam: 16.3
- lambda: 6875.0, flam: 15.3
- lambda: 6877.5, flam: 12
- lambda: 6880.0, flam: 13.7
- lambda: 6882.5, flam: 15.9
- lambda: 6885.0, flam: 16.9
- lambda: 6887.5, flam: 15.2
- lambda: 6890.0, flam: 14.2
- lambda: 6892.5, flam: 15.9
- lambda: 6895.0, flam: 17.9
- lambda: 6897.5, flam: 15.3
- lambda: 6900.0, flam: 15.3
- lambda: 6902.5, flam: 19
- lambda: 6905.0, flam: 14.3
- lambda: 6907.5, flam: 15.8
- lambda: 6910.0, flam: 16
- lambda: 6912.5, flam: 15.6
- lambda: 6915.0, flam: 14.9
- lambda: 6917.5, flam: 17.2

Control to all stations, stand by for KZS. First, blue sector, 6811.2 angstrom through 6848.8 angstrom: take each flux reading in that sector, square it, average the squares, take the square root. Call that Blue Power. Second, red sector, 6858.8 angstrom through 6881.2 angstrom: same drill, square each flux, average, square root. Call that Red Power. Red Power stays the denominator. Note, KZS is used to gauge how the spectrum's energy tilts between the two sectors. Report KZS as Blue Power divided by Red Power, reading 1.054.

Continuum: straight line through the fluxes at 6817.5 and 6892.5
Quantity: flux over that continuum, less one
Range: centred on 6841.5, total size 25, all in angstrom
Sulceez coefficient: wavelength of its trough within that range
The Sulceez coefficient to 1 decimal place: 6842.5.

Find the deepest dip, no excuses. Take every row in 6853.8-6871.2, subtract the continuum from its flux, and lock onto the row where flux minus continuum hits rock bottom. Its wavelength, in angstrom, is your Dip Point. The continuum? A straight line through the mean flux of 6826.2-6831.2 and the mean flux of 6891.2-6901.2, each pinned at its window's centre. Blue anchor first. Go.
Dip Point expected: 6855.0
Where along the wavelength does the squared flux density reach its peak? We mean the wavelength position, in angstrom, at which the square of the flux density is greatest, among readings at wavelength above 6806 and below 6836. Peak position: 6822.5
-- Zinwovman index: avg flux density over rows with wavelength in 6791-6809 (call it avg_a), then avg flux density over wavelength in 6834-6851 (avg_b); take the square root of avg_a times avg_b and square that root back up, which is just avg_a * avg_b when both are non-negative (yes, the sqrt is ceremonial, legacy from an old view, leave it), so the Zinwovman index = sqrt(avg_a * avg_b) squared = 232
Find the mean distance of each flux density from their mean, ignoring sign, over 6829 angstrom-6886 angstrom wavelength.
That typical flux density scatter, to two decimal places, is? 1.14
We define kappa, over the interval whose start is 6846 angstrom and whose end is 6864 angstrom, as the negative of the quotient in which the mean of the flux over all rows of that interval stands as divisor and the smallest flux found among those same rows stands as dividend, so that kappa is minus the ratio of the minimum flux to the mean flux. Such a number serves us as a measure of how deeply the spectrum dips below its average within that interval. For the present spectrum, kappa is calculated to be -0.85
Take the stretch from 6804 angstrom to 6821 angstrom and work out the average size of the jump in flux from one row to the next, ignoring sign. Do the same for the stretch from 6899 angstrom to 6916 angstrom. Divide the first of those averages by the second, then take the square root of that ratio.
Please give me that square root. 1.1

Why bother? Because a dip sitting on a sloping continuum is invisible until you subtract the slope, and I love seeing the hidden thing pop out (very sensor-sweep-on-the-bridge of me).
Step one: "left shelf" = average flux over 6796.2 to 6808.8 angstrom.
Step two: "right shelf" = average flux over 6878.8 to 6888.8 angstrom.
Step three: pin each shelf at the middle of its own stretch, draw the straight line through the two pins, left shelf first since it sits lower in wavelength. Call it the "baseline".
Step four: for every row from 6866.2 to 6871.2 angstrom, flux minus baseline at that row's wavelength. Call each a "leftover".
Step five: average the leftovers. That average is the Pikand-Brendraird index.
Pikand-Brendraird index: -0.4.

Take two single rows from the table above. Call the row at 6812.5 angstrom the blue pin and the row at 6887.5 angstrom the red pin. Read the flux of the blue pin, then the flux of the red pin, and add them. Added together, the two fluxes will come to 33.9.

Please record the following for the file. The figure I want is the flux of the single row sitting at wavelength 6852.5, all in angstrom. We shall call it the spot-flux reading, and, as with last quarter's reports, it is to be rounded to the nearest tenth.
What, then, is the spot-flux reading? 15.4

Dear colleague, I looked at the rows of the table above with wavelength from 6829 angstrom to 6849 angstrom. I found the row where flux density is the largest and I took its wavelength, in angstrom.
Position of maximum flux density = 6835.0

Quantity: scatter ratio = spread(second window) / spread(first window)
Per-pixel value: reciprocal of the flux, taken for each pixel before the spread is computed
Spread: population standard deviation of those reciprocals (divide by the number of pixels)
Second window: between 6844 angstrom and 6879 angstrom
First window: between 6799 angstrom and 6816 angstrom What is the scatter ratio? 1.2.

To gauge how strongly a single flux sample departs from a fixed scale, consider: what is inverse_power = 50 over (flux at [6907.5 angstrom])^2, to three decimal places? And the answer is 0.200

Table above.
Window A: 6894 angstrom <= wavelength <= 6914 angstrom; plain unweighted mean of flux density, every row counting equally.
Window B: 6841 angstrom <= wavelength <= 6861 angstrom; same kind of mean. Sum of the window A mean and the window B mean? 31.4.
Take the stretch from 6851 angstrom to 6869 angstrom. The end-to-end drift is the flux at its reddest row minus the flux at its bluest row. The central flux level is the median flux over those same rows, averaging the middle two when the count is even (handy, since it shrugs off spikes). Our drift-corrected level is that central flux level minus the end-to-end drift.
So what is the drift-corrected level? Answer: 15.30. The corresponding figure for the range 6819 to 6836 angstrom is 12.20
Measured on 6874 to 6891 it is 16.30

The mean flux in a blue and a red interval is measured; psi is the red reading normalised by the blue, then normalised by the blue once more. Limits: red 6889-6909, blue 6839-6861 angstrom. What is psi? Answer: 0.070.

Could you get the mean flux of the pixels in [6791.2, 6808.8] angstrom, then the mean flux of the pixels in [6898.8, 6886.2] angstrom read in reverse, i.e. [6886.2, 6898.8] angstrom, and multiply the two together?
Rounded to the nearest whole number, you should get 238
